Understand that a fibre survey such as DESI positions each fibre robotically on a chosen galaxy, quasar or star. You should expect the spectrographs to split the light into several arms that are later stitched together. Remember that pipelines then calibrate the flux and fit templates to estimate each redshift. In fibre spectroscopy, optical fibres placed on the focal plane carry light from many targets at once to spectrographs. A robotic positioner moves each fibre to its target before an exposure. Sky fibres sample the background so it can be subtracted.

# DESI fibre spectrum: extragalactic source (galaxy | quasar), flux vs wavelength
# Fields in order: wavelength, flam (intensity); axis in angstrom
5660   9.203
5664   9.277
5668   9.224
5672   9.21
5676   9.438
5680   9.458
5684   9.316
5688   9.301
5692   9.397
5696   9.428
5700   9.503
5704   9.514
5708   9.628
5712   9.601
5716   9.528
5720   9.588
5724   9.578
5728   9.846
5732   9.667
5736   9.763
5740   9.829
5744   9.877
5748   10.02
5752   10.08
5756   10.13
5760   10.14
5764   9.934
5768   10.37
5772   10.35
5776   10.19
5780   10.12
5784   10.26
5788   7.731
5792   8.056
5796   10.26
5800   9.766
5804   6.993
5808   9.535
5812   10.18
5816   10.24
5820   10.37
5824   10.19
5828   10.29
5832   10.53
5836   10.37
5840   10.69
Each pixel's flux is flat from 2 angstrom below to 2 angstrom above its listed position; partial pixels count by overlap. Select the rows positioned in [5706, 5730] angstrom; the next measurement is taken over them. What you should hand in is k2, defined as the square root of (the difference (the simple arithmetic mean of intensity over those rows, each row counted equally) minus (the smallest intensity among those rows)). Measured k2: 0.32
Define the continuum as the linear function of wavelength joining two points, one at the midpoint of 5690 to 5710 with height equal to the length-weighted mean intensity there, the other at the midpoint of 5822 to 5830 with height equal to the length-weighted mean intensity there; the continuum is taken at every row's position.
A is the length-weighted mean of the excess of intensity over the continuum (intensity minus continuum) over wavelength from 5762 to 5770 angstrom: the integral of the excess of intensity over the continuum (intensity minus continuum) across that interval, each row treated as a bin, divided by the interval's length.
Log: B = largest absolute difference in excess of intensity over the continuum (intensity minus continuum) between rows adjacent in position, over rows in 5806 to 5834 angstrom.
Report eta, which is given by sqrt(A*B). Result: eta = 0.41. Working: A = 0.27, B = 0.62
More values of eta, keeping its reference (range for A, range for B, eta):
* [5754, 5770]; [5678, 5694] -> 0.22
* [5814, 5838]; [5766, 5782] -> 0.13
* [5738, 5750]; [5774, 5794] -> 0.63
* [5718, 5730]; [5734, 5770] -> 0.12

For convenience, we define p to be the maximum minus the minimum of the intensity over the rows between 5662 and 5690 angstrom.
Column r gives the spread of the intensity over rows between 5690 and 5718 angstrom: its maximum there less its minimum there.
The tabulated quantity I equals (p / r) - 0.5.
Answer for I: 0.6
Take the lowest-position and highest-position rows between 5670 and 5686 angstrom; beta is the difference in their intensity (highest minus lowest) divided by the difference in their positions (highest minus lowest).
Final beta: 0.009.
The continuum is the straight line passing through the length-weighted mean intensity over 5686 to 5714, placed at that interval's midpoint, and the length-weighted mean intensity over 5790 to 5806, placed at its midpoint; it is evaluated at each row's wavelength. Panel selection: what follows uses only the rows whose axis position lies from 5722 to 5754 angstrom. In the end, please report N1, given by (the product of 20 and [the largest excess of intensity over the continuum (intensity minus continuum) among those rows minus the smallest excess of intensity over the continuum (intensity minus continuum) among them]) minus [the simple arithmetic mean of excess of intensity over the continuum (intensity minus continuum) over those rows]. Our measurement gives 13.5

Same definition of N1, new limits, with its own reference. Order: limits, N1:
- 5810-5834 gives 8.2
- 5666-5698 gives 8.4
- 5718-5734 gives 5.9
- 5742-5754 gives 4.4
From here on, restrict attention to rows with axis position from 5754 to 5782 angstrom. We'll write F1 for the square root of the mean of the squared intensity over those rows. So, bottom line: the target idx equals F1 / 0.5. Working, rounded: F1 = 10.2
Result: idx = 20.4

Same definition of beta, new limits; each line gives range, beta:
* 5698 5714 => 0.008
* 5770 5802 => -0.021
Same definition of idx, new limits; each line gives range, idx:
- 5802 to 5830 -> 19.5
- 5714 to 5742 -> 19.4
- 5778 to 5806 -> 18.2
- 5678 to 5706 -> 18.8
